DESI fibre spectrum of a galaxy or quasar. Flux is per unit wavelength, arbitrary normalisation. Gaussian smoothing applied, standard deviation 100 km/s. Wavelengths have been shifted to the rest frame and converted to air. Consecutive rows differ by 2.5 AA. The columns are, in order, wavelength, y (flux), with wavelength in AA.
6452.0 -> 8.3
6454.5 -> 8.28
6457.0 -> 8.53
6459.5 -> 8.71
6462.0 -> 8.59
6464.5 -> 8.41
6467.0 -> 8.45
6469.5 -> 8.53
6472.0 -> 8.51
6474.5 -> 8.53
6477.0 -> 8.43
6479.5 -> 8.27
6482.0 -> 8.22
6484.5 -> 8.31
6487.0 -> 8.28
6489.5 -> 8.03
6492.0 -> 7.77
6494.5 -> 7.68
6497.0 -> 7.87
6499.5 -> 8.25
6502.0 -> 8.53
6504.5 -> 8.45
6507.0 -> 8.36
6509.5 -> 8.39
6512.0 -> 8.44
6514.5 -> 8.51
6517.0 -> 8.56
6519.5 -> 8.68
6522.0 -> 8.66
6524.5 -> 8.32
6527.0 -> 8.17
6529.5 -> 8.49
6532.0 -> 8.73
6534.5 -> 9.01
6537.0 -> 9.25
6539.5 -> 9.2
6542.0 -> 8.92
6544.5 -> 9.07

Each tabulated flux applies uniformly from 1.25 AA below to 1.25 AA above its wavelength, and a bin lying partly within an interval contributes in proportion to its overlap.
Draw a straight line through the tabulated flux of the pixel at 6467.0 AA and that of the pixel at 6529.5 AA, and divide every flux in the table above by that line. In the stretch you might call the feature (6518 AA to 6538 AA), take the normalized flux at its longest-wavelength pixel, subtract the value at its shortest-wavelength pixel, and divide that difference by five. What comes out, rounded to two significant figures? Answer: 0.013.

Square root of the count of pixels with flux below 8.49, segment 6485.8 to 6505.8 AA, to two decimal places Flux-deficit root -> 2.65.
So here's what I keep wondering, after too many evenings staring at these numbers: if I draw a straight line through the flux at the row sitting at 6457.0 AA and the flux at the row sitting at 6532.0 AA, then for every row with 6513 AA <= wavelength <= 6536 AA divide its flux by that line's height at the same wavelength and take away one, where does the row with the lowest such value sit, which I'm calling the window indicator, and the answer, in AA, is 6527.0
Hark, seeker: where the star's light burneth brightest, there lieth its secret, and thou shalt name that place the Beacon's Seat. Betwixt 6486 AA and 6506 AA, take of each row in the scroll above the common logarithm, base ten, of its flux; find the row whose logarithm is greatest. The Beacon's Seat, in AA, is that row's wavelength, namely 6502.0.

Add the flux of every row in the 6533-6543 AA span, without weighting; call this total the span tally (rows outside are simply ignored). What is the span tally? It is 36.4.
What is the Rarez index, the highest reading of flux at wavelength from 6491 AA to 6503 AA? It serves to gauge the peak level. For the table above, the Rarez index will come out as 8.53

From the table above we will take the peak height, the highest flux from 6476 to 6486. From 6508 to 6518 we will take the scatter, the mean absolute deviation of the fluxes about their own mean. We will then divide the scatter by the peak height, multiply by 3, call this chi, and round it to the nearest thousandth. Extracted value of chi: 0.021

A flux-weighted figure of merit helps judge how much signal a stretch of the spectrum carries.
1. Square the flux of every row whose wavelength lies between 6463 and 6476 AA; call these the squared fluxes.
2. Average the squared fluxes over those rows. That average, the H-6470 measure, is 72.0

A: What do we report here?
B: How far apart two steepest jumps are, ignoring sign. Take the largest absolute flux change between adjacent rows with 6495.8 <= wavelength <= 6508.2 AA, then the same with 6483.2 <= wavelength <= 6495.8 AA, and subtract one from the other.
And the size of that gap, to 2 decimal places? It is 0.12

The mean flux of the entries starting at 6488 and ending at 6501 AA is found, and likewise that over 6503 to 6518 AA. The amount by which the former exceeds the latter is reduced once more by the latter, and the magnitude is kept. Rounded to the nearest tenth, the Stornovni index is 9.0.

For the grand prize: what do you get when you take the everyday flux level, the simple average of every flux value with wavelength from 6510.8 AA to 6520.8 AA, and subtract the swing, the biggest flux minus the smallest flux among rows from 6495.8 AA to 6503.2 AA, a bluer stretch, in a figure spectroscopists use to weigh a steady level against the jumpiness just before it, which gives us 7.89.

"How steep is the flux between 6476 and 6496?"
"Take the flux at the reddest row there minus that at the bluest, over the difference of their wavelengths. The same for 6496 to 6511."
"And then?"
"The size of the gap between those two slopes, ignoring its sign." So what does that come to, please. 0.08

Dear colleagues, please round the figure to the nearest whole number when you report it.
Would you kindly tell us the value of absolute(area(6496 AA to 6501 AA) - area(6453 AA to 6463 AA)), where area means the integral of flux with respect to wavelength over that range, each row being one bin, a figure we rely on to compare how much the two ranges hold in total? 45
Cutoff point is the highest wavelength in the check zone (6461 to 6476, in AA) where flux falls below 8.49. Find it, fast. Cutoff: 6467.0 AA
